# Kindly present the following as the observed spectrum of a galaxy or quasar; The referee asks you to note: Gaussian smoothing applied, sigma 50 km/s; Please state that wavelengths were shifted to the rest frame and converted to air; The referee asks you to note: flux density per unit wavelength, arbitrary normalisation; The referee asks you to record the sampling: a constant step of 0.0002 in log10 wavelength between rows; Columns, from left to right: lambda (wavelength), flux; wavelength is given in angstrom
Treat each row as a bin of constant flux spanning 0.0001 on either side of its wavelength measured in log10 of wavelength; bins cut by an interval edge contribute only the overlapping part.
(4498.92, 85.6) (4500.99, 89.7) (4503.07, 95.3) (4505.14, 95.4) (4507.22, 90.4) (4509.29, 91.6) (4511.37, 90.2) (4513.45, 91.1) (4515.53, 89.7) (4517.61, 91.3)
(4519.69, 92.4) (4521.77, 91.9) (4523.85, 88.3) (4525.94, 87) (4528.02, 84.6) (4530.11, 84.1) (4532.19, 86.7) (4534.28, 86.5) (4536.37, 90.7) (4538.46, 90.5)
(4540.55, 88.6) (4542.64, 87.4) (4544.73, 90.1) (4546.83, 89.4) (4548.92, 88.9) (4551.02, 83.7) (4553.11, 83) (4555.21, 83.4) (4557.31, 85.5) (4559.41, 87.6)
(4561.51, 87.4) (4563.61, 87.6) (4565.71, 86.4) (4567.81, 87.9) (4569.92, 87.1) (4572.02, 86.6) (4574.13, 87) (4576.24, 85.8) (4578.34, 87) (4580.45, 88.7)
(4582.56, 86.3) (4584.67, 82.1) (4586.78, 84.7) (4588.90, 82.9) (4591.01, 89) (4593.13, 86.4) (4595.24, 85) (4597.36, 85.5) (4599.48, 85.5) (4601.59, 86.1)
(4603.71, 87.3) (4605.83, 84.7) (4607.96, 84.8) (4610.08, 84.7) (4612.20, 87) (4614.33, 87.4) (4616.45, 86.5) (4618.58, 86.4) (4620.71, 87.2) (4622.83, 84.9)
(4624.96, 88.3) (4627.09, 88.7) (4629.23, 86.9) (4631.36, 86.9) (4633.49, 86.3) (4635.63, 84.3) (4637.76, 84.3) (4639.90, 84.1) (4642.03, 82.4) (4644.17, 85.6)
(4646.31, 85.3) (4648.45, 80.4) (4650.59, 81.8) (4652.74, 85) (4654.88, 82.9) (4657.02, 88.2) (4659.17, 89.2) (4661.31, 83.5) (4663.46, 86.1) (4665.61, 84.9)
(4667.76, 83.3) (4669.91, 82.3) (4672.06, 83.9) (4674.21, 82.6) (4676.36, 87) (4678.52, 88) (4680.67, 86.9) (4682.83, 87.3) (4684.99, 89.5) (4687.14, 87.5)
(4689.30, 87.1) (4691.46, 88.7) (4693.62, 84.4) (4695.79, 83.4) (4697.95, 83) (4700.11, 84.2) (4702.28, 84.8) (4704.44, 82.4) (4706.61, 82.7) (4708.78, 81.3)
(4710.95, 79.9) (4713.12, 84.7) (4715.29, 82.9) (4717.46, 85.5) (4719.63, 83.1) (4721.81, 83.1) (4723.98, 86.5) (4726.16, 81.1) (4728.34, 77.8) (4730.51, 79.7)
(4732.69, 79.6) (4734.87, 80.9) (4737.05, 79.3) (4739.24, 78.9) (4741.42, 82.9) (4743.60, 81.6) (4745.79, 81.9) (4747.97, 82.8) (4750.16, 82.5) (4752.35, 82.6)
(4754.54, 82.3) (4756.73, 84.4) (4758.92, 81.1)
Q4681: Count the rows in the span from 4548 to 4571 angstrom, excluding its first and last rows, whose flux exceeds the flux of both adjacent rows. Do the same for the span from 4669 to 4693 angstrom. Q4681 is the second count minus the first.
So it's 0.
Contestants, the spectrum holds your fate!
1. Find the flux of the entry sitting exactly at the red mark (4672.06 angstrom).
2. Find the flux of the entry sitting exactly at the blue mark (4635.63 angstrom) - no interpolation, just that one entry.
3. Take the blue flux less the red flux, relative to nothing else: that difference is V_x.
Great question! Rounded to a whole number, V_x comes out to 0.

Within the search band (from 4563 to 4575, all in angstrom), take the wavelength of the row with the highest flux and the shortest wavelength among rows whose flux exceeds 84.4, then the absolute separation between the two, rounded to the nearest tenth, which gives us 4.2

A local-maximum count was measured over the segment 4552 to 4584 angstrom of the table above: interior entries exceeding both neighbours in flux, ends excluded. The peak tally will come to 5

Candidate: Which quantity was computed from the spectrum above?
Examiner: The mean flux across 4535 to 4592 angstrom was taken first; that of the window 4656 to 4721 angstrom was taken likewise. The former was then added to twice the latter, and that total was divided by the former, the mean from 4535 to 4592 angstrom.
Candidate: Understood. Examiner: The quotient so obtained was 2.96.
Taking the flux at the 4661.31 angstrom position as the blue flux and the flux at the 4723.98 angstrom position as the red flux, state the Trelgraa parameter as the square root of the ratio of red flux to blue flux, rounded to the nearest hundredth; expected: 1.02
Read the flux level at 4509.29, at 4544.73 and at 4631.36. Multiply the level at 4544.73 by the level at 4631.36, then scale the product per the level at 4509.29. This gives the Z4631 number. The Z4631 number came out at 85.5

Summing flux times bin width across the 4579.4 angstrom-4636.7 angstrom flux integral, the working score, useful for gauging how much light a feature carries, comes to 4933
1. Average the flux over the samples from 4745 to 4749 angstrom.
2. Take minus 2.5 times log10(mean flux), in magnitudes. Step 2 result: -4.79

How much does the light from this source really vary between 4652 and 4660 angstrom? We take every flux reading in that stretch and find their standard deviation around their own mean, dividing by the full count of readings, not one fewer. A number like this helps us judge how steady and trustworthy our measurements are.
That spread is 2.51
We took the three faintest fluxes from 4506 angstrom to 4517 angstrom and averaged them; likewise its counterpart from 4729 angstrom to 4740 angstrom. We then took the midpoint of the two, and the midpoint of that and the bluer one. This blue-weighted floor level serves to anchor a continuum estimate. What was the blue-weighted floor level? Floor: 87.4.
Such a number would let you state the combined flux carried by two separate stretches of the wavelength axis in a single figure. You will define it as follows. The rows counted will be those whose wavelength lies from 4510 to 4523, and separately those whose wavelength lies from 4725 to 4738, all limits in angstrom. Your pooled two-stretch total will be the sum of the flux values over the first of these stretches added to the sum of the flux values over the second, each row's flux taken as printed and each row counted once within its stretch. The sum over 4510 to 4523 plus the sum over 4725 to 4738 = 1025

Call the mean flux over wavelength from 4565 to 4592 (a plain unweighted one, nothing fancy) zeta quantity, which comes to 86.3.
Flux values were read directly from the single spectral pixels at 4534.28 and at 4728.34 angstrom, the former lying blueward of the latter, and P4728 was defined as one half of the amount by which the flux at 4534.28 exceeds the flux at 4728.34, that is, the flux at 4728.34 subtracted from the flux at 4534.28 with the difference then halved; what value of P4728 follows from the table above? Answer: 4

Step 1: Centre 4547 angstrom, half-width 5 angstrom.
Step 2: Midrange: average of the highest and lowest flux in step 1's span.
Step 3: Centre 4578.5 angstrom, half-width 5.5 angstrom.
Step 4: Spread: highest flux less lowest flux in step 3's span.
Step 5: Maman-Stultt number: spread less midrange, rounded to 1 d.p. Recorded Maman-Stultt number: -84.0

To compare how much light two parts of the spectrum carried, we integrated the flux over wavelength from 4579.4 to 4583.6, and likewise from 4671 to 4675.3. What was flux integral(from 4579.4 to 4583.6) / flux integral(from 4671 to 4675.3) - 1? 0.03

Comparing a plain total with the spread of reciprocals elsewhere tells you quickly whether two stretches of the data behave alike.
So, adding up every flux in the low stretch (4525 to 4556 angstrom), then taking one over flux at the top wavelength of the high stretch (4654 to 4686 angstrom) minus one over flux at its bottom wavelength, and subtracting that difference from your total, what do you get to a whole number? 1305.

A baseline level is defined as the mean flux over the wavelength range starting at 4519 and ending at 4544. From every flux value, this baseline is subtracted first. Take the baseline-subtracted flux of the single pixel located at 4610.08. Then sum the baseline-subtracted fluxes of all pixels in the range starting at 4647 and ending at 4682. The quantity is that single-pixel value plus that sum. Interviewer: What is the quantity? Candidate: -59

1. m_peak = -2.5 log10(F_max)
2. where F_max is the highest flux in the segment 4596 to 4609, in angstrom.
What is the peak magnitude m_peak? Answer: -4.85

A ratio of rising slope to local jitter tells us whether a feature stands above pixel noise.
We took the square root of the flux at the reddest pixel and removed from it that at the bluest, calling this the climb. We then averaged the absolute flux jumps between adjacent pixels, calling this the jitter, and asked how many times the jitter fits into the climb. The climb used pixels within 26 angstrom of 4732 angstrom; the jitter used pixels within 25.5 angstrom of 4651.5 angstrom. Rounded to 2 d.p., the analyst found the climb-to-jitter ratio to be 0.05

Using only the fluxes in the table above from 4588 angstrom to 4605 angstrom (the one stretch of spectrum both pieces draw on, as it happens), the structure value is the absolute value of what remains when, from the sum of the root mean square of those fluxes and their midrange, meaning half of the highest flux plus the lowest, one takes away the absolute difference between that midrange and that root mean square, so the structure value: 172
